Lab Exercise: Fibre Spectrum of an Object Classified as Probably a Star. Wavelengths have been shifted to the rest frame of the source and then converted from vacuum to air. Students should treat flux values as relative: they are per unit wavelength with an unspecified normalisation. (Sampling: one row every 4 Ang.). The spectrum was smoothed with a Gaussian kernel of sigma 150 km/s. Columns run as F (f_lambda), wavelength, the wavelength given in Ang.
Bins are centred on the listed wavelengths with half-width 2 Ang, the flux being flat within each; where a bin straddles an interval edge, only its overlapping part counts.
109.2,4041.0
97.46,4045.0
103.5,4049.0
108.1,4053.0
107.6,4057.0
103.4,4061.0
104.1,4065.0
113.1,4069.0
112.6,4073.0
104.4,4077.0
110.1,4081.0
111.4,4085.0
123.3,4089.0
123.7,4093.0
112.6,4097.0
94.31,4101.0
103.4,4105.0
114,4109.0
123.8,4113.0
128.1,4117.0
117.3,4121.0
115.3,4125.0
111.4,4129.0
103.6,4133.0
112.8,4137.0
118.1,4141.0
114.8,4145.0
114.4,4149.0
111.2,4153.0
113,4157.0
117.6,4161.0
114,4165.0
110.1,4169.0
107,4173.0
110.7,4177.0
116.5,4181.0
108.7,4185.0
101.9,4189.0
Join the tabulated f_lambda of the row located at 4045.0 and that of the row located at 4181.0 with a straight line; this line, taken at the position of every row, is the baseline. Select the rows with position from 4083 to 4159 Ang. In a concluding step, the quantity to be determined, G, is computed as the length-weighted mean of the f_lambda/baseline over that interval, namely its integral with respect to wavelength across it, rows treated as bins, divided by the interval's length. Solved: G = 1.06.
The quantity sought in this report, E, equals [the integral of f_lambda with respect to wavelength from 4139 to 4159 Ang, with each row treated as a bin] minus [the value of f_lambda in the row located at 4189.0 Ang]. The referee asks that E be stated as 2184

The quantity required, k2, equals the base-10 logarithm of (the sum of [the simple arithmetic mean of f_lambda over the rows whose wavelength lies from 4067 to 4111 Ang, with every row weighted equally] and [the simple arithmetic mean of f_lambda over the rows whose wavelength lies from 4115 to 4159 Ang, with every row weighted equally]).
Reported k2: 2.35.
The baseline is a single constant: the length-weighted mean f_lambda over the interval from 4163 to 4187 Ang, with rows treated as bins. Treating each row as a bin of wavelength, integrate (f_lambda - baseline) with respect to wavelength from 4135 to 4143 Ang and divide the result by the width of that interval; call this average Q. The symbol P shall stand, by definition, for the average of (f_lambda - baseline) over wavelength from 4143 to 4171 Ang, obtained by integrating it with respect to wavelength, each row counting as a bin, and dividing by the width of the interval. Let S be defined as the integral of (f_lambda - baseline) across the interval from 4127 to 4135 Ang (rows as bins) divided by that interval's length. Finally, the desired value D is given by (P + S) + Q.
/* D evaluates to 3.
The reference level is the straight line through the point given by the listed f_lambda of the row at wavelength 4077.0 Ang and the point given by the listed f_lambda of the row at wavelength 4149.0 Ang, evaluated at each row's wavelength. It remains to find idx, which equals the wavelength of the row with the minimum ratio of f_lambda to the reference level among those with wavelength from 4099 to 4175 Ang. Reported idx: 4101.0 Ang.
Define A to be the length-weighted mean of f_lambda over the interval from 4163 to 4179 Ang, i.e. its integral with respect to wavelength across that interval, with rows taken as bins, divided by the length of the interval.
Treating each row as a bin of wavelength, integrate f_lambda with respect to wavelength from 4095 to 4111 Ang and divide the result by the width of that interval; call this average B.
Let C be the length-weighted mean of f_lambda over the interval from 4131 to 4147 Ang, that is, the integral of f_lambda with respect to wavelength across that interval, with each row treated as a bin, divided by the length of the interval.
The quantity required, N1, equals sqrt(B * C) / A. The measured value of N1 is 0.99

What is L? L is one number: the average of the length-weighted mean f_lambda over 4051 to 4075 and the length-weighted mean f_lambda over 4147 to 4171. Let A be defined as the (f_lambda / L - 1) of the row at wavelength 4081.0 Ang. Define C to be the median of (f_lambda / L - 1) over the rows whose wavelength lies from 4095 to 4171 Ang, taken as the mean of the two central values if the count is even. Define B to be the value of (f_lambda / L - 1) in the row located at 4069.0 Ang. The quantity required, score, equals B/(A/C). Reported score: -0.10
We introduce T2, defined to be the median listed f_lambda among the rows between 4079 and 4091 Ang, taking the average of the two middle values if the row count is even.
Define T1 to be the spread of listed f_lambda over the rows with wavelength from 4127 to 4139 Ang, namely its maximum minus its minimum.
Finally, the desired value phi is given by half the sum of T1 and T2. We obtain 60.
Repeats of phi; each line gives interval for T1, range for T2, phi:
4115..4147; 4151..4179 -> 68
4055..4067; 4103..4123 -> 61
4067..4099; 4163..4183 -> 65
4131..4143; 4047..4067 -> 59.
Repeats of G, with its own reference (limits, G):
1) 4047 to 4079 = 1.07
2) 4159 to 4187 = 0.97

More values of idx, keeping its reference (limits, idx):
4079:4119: 4101.0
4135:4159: 4153.0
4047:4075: 4061.0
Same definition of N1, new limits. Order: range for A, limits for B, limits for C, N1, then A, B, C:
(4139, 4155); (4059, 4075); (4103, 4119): 0.98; 115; 108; 117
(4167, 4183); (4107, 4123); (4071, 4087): 1.04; 111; 121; 110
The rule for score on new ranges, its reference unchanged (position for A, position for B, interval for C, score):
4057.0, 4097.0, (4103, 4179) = -0.02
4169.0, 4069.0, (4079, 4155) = -0.10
